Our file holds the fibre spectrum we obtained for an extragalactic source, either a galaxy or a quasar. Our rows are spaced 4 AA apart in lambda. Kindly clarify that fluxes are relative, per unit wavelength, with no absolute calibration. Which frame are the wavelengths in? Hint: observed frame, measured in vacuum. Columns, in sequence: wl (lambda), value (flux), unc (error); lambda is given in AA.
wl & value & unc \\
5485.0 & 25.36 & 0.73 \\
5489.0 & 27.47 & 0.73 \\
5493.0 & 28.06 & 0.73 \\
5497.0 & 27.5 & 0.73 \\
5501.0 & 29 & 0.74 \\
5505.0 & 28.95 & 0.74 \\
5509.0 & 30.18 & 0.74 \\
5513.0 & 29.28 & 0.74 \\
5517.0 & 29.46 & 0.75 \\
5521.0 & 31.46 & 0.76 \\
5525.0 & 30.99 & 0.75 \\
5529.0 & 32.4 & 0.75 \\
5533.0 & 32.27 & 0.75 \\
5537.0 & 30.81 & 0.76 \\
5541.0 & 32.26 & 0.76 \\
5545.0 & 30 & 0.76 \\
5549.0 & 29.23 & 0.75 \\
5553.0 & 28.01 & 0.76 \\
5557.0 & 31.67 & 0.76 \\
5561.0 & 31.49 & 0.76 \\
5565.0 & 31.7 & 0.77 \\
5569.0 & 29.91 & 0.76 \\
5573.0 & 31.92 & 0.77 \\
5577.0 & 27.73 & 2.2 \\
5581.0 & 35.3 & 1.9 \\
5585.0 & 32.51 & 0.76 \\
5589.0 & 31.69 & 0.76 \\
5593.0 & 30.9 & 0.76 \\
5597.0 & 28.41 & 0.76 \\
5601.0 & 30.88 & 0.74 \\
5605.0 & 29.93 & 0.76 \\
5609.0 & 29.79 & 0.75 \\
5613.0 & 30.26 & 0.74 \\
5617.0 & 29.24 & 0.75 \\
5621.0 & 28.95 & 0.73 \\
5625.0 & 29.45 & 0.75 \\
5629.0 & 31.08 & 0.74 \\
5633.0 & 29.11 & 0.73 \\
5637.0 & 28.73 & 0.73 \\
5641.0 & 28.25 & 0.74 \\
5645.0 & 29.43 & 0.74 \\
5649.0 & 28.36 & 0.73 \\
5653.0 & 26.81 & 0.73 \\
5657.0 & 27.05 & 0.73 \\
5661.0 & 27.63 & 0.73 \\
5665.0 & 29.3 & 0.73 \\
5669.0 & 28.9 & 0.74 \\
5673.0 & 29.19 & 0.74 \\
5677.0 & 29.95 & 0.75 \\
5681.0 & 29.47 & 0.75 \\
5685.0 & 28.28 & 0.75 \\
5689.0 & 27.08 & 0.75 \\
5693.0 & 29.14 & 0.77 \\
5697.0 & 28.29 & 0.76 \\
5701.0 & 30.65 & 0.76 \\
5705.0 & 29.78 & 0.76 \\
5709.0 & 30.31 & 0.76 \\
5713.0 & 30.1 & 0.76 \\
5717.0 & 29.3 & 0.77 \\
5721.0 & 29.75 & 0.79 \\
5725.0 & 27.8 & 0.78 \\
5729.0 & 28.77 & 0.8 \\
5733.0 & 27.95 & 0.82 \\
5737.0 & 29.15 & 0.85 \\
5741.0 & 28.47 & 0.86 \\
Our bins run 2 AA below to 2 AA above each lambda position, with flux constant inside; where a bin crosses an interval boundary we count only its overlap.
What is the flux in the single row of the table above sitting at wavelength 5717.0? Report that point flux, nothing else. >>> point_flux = 29.3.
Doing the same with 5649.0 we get 28.36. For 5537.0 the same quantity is 30.81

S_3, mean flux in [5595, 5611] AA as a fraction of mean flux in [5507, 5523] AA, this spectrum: 0.99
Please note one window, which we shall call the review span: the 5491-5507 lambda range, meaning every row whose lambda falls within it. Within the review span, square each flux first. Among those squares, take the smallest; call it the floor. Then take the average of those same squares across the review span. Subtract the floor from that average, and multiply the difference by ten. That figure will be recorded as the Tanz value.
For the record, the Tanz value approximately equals 494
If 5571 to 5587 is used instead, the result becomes 2538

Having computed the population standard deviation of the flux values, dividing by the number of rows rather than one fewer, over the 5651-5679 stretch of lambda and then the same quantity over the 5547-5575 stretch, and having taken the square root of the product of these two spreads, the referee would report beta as 1.3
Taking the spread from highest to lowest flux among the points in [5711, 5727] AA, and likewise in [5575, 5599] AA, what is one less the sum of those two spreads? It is -9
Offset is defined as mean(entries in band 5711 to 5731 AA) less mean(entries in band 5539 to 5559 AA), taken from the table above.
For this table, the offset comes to -1.1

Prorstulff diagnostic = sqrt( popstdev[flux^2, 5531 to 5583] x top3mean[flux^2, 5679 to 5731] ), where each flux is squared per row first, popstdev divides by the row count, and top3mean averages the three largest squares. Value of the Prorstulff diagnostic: 334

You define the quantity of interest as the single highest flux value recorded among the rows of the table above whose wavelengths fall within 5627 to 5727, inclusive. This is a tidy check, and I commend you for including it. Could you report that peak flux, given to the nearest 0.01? 31.08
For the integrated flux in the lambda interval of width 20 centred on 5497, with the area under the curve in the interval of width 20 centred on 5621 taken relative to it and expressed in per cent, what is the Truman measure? 106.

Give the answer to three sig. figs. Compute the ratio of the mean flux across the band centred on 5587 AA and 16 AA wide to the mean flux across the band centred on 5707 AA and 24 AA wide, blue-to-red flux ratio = 1.10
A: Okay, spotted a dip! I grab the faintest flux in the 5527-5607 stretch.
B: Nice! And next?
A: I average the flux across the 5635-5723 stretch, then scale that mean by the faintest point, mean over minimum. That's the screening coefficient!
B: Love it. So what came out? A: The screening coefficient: 1.04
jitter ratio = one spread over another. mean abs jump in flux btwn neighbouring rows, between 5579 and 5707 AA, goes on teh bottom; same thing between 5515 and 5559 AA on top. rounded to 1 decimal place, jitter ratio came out 1.4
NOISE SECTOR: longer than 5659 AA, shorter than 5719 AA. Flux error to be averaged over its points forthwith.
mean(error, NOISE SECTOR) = 0.752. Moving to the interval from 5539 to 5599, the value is 0.933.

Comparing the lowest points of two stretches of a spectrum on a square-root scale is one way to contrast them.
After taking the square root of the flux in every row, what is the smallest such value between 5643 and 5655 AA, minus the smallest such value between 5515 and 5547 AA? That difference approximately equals -0.25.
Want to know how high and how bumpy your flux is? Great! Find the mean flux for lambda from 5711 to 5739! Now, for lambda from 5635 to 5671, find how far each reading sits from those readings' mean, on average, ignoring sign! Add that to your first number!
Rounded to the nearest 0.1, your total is 29.7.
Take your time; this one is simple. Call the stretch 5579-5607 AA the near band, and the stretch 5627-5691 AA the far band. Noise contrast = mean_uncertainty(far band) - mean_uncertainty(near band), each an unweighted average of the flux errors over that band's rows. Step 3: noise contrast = -0.18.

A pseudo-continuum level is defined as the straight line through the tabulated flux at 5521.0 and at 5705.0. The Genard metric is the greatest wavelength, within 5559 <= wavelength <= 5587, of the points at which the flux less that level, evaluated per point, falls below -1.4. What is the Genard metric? 5577.0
